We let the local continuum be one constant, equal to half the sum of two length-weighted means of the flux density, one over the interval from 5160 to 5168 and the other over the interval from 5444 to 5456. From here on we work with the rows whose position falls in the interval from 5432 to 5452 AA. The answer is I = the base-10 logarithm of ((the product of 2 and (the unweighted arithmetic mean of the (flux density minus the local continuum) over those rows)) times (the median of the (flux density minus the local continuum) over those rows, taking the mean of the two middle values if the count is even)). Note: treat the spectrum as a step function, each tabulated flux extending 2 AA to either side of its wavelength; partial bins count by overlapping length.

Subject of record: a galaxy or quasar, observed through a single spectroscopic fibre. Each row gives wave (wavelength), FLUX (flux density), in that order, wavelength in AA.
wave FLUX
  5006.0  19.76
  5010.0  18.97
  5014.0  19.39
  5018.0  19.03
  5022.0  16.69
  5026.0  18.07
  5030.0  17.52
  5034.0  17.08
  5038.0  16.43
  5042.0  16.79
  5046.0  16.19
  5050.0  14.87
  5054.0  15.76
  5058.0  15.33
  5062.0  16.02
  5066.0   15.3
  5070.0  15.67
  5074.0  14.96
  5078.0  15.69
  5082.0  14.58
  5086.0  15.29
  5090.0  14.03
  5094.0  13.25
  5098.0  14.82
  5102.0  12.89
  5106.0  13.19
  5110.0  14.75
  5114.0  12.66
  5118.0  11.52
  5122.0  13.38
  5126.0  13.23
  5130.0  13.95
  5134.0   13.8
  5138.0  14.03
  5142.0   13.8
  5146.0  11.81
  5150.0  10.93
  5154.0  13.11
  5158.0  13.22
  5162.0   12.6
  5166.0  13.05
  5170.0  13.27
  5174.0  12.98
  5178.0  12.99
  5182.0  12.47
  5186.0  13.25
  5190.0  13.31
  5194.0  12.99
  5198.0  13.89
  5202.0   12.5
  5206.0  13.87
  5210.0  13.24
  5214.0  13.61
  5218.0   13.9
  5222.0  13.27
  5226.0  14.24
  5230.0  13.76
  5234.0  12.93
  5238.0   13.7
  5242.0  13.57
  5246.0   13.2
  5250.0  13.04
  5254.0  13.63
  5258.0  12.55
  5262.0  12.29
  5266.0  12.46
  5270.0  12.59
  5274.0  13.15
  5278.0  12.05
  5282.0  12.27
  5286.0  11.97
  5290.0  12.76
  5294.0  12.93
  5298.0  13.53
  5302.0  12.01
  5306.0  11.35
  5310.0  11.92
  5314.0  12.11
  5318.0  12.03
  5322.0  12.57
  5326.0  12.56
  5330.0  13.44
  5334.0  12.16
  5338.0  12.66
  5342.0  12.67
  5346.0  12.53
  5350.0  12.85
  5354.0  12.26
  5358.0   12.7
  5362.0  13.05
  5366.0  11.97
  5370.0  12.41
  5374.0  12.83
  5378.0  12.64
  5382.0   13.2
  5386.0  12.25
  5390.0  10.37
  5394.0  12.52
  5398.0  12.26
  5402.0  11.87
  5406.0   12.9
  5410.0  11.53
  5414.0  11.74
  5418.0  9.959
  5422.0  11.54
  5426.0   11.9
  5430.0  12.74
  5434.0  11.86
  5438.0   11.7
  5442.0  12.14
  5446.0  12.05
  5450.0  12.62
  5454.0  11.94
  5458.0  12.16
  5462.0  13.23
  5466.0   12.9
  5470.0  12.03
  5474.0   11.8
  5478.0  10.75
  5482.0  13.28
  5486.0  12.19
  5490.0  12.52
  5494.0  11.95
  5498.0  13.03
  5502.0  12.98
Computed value -0.39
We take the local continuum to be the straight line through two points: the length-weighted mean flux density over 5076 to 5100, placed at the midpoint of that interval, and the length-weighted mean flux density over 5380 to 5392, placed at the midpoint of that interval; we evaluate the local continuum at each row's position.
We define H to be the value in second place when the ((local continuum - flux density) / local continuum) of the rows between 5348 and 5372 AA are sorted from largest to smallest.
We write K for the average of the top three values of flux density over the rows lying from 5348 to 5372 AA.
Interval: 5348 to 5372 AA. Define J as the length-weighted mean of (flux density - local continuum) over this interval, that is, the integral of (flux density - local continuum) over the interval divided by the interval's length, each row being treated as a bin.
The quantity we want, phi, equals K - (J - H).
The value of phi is 12.5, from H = 0.00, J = 0.37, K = 12.9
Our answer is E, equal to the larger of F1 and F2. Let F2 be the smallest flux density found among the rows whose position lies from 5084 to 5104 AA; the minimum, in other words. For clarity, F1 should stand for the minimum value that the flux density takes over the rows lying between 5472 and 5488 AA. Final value 12.9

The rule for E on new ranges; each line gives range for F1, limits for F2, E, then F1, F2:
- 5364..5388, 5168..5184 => 12.5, 11.97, 12.47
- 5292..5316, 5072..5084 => 14.6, 11.35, 14.58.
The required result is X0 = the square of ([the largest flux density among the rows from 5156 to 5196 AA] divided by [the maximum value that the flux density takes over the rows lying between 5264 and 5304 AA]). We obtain 0.97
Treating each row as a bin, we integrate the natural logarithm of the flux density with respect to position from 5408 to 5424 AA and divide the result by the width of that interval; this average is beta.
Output 2.41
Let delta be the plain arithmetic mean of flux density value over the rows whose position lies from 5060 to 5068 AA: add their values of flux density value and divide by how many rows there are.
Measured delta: 15.7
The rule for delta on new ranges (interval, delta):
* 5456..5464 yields 12.7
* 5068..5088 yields 15.2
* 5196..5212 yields 13.4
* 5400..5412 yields 12.1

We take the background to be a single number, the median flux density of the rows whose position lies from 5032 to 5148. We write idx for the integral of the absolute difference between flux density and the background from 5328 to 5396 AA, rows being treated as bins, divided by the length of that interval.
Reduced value 2.2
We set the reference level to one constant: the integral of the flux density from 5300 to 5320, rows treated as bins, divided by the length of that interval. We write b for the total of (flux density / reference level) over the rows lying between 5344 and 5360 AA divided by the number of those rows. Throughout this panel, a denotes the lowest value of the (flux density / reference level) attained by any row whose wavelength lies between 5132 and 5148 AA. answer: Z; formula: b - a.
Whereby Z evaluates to 0.065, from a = 0.99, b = 1.06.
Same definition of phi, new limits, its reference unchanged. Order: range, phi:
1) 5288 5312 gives 13.4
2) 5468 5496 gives 11.6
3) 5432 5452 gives 11.6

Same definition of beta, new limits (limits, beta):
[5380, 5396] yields 2.49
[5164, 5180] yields 2.57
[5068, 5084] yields 2.72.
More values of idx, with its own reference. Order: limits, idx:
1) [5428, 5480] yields 2.6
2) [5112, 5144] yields 1.5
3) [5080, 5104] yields 0.8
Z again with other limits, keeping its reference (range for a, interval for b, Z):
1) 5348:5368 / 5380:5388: 0.064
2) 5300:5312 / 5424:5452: 0.067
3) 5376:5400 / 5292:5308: 0.175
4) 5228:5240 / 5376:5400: -0.061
